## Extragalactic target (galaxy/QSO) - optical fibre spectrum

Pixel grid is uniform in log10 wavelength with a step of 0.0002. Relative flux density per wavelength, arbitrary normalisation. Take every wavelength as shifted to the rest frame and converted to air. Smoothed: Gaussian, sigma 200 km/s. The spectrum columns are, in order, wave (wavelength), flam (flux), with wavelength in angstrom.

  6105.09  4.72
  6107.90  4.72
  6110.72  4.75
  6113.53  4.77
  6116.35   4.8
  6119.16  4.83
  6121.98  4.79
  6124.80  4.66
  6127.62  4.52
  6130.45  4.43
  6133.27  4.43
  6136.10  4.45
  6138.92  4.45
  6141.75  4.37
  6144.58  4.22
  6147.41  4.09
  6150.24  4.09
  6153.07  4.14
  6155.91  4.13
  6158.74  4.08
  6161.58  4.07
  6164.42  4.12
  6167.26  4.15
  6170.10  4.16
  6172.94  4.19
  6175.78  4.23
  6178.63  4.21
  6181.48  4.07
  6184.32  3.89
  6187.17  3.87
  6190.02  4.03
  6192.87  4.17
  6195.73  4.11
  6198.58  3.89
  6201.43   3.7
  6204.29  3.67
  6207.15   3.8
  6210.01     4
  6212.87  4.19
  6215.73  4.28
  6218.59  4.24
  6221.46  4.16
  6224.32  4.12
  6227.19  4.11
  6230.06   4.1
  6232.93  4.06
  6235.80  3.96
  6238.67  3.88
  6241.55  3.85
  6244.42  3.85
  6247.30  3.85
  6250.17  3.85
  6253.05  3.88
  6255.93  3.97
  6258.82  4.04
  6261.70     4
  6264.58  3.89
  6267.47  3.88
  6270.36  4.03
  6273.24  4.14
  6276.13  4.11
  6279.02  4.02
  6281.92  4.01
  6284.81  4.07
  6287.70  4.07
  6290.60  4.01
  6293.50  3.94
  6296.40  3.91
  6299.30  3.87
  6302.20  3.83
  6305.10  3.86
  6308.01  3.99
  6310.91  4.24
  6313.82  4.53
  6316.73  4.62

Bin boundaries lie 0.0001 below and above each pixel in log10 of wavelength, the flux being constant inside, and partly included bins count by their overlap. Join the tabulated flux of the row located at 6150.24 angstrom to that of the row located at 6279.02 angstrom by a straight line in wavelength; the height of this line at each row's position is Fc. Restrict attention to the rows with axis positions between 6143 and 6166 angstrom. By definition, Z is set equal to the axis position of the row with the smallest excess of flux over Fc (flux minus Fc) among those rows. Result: 6161.58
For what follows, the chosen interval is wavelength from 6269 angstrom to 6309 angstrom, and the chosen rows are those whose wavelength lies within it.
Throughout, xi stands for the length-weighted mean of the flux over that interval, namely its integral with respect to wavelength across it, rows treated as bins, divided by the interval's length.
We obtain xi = 3.99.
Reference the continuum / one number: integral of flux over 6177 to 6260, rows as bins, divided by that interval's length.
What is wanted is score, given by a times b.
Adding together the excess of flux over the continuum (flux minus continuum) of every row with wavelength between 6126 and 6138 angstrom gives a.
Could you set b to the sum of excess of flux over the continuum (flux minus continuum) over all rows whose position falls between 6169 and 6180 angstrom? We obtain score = 1.5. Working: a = 1.86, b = 0.82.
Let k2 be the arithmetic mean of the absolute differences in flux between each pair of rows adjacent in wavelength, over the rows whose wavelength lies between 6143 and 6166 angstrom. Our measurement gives 0.04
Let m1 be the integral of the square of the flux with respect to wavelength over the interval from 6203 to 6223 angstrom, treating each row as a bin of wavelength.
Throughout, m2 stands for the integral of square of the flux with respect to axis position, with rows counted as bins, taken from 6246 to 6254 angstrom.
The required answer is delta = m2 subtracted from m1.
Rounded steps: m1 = 329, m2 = 119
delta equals 210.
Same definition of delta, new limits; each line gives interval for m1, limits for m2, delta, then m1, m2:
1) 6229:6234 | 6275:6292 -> -195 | 83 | 278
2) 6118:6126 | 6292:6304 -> 0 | 181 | 181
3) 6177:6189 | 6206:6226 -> -146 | 194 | 340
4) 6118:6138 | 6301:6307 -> 331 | 420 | 89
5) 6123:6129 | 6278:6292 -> -101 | 127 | 228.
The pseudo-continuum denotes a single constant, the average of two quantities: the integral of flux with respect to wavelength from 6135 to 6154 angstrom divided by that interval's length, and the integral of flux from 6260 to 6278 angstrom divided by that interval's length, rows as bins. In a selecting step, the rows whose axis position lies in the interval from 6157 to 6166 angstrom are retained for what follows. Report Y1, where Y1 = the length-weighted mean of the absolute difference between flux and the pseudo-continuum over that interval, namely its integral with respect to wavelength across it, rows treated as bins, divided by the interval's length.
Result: 0.04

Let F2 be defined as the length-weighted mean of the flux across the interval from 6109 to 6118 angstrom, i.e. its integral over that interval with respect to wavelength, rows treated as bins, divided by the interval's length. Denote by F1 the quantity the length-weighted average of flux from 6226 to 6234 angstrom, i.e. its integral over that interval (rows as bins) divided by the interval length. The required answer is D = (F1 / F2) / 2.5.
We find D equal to 0.34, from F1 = 4.09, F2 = 4.8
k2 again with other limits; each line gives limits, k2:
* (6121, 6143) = 0.07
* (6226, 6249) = 0.04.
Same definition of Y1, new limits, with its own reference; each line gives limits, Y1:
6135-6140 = 0.31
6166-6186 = 0.08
